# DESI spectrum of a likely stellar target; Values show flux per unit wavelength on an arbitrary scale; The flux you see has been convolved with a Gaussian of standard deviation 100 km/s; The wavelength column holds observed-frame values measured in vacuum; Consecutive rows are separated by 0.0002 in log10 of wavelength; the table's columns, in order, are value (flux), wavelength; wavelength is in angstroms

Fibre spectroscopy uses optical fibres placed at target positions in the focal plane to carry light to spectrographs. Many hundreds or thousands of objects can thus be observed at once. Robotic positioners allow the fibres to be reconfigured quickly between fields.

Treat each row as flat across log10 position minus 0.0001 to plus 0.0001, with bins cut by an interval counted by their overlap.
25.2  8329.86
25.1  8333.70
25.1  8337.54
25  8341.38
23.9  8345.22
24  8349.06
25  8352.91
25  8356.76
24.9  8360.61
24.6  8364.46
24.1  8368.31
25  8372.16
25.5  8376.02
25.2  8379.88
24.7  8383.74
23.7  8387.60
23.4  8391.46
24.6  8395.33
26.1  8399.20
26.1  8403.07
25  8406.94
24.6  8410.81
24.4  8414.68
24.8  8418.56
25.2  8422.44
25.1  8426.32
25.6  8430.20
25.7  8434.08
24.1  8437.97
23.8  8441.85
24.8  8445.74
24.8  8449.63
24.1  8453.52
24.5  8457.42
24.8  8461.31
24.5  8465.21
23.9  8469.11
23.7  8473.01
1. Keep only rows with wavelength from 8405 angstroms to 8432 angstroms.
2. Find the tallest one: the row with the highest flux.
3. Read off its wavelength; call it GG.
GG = 8430.20 angstroms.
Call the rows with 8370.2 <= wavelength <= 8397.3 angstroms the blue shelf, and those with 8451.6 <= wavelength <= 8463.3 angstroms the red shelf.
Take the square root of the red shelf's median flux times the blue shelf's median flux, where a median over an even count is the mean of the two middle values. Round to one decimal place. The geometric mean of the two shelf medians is 24.6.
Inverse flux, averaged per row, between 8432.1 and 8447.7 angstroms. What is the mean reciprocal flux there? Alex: 0.0407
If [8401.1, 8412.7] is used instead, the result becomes 0.0397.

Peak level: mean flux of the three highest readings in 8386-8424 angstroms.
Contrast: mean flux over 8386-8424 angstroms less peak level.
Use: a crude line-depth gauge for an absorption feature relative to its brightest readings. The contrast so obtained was -1.01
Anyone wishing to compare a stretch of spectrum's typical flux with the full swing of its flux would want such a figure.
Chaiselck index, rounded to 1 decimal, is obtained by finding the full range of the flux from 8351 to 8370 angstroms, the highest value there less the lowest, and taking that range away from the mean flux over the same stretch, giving 23.8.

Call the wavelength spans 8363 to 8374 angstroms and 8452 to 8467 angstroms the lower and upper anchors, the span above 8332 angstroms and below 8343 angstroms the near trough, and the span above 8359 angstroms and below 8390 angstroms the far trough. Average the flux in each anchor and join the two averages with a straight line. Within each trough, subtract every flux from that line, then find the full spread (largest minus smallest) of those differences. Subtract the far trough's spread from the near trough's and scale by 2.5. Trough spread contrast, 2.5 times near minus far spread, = -4.2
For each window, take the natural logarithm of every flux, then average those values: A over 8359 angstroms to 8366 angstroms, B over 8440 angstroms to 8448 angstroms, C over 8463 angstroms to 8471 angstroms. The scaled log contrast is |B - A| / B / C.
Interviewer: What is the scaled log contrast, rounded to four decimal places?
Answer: 0.0018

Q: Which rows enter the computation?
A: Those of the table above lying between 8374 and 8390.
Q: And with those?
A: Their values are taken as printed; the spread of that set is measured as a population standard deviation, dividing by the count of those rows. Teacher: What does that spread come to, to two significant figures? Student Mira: 0.68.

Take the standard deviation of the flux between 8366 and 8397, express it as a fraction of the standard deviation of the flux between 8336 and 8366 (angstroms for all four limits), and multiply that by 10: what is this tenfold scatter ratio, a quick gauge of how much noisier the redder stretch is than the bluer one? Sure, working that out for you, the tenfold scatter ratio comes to 15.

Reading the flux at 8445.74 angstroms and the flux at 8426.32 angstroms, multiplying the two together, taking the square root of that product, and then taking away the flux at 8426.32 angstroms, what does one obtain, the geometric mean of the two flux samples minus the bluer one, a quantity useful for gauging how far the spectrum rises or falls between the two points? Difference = -0.15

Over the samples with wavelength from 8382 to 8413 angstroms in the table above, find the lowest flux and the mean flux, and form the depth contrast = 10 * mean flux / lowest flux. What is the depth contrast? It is 10.6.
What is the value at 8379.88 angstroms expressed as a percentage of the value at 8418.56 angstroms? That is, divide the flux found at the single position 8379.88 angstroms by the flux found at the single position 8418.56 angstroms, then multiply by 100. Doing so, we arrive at 102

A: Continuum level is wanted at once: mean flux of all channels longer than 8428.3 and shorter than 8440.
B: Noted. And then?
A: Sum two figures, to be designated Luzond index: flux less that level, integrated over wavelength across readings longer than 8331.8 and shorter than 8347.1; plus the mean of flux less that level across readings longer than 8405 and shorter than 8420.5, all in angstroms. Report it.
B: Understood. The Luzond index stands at -5.9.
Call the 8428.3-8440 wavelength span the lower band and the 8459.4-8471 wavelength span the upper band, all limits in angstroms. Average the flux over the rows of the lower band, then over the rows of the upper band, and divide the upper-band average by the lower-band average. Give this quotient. 0.97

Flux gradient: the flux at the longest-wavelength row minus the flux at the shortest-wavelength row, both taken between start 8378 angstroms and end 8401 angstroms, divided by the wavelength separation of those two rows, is 0.05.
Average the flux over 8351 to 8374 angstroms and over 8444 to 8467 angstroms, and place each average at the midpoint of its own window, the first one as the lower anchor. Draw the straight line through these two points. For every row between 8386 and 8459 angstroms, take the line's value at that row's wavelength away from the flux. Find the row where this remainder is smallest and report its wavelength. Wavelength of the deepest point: 8391.46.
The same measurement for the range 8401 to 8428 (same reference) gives 8414.68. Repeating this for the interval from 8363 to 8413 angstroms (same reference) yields 8391.46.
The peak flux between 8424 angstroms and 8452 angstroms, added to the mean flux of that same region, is 50.5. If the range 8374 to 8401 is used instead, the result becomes 50.8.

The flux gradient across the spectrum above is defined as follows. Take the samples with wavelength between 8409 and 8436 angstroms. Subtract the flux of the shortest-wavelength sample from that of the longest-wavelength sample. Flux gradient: 1.1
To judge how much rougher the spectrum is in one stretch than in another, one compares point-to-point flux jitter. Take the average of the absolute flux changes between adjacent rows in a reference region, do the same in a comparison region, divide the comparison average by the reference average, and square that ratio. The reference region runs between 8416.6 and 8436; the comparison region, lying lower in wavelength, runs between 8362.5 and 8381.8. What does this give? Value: 4.0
